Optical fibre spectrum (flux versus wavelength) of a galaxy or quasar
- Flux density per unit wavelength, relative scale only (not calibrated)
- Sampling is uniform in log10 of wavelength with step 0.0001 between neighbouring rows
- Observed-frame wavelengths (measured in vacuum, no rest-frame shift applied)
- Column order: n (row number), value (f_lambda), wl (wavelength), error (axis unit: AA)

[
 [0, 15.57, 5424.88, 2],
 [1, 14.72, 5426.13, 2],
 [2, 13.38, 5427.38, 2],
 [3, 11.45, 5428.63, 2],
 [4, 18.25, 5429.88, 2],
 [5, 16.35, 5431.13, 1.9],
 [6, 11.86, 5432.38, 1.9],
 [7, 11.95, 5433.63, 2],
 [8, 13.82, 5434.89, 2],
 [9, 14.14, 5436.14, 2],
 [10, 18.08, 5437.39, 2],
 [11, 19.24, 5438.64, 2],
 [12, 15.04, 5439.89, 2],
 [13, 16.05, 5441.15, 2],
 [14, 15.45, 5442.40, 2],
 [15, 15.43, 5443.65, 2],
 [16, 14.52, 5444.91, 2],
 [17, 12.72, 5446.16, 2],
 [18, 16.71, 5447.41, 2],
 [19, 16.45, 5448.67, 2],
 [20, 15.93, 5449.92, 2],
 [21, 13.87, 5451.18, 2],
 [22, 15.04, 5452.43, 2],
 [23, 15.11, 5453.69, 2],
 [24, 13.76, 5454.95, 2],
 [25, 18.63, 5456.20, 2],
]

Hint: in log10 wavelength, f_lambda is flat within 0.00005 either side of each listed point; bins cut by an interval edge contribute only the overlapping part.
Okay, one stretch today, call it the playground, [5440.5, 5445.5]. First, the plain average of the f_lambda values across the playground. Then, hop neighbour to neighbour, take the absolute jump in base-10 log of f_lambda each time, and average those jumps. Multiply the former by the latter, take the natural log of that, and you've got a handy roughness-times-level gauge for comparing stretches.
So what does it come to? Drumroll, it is -1.50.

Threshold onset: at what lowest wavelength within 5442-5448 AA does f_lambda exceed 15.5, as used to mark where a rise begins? 5447.41 AA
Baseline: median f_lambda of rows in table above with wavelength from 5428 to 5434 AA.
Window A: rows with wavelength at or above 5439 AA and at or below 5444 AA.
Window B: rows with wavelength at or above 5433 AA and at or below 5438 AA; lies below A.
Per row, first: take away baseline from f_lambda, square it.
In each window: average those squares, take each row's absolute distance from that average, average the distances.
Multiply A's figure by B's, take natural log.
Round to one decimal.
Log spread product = 3.3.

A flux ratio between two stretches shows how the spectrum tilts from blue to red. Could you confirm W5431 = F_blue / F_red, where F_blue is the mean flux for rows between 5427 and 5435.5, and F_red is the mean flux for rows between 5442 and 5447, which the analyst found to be 0.95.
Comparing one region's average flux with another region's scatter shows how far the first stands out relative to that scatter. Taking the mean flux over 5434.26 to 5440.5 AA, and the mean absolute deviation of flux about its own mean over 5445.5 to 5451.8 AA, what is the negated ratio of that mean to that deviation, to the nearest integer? -11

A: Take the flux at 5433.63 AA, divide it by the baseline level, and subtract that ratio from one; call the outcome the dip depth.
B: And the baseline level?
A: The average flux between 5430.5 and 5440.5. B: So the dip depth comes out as 0.21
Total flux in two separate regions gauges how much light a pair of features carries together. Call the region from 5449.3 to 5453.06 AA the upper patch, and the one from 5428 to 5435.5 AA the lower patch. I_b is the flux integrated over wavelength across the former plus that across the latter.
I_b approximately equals 161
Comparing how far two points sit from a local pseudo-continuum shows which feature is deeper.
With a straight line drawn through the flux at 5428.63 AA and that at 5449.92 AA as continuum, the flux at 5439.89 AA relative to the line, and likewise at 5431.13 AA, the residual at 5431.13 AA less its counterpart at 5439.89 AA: 3.2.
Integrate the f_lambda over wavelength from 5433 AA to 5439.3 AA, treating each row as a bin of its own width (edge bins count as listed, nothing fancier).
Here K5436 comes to 97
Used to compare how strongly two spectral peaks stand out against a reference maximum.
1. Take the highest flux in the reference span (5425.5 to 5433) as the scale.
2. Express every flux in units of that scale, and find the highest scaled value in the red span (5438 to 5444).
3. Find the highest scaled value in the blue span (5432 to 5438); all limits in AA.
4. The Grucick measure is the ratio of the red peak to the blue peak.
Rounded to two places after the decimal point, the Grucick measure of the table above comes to 1.06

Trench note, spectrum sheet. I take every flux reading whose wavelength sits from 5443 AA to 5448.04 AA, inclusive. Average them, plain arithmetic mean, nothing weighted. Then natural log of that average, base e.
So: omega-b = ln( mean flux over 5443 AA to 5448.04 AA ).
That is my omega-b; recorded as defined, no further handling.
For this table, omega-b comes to 2.70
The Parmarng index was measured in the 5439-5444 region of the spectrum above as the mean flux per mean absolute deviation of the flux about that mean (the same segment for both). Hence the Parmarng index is 56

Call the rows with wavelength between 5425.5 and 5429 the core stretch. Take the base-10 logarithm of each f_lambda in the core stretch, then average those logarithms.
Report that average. 1.12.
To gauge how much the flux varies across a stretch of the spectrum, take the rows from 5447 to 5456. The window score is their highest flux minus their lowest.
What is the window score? 3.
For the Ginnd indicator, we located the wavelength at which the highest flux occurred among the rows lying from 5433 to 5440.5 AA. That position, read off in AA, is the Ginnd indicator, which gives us 5438.64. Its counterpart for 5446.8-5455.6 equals 5447.41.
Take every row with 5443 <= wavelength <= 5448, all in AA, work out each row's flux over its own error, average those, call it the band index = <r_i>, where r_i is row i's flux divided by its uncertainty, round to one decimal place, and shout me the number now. 7.4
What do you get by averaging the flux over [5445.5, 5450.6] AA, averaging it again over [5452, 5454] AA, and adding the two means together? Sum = 30.5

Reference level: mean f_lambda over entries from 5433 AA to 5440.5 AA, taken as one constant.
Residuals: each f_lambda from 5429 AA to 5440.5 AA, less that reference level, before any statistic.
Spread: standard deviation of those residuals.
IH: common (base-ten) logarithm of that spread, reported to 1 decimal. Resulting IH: 0.4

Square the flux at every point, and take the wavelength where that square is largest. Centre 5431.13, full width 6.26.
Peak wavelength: 5429.88 AA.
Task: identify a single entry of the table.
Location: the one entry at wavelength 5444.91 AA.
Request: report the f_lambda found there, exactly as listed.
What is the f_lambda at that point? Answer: 14.52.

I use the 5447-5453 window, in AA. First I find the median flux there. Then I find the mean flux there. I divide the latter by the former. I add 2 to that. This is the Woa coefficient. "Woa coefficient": 2.98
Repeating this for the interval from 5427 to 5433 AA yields 3.07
